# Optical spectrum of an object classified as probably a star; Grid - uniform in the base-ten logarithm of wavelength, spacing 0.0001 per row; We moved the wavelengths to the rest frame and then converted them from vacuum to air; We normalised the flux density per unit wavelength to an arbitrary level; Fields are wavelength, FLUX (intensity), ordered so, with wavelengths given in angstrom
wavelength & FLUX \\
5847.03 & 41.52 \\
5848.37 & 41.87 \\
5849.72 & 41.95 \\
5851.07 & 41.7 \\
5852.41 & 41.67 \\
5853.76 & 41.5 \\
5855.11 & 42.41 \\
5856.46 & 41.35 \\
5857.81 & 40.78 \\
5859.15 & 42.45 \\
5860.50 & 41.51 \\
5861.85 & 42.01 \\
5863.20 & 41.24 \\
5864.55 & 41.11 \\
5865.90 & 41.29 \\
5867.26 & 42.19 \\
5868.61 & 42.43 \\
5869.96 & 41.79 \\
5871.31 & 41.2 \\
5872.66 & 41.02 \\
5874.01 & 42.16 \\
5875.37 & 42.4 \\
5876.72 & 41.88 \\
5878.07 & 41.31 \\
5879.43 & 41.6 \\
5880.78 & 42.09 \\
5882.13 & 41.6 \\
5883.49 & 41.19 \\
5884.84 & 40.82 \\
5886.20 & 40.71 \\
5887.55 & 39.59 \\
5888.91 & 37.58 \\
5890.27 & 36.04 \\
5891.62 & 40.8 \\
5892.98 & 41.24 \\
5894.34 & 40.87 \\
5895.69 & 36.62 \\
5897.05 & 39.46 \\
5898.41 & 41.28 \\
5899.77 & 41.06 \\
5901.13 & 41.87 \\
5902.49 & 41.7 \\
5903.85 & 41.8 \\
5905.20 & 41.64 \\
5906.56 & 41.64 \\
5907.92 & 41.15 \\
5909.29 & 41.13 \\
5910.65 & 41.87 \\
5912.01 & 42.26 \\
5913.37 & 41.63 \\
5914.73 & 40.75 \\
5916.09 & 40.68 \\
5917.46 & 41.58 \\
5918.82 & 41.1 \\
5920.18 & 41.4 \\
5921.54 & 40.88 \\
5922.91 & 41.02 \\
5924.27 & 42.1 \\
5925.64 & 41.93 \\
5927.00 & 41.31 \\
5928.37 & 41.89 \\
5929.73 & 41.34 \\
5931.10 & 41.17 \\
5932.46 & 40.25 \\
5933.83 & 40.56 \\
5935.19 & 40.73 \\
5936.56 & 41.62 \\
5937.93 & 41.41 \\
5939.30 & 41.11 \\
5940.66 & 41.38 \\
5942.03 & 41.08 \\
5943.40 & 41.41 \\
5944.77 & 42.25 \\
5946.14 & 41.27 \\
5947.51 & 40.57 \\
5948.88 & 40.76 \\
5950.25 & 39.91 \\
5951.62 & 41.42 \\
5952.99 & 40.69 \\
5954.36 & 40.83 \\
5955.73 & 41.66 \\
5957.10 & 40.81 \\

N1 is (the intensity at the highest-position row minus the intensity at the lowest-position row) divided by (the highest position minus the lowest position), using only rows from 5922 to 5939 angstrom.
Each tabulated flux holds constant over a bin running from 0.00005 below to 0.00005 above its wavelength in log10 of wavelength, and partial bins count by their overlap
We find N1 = 0.03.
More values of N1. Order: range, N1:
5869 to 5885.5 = -0.07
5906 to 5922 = -0.05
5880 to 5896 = -0.37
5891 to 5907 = 0.06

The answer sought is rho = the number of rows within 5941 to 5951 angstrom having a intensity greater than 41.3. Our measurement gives 2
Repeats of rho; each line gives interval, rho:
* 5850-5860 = 6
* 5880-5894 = 2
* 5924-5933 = 5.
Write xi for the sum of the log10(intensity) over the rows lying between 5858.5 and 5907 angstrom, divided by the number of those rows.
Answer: 1.61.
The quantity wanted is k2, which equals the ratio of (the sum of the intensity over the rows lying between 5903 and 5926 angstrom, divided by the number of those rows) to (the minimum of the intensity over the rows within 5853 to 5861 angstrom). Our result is 1.02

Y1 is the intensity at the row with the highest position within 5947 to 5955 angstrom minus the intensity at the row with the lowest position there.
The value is 0.26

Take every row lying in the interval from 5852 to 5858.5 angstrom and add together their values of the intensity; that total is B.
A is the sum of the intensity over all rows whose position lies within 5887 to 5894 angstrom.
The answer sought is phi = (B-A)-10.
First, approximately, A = 195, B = 208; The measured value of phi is 2.5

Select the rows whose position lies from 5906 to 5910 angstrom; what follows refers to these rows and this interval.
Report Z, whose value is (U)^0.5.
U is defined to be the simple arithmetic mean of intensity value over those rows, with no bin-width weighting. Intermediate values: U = 41.31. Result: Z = 6.43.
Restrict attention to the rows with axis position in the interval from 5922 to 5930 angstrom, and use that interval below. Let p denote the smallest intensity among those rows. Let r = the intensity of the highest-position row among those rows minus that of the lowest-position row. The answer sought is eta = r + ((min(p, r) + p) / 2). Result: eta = 21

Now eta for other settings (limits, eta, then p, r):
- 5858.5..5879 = 19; 41.02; -1.1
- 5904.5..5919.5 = 20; 40.68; -0.5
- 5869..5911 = 18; 36.04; 0.1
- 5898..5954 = 19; 39.91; -0.6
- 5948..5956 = 21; 39.91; 0.9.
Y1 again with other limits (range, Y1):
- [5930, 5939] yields 0.24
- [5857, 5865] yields 0.33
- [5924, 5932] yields -0.93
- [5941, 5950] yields -0.32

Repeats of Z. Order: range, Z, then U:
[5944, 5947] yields 6.46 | 41.76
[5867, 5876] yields 6.47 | 41.88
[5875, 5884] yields 6.46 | 41.72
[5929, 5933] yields 6.40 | 40.92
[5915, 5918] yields 6.41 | 41.13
